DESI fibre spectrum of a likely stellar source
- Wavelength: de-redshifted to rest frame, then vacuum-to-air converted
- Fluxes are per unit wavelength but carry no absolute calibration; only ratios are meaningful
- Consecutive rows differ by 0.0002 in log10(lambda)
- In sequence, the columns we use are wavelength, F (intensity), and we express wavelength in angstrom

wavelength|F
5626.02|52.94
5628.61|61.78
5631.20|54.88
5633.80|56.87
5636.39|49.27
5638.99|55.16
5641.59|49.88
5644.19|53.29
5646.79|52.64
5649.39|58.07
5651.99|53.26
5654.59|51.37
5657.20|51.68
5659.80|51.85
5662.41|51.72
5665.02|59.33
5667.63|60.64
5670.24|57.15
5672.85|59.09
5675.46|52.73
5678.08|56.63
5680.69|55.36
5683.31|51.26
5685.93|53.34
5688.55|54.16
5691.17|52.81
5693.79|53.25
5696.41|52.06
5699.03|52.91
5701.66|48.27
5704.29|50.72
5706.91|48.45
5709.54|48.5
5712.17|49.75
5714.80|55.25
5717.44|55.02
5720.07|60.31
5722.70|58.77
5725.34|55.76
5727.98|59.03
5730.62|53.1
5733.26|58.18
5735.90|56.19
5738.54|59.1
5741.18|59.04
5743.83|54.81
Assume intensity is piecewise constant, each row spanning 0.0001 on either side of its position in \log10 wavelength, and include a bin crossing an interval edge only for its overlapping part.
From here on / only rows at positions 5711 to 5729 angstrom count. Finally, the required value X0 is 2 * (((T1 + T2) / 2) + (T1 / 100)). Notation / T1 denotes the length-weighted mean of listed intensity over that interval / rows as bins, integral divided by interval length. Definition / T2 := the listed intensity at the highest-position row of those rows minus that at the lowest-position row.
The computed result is 66.7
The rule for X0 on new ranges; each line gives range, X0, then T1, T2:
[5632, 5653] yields 51.0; 54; -3.6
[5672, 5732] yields 48.8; 54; -6.0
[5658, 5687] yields 57.9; 55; 1.5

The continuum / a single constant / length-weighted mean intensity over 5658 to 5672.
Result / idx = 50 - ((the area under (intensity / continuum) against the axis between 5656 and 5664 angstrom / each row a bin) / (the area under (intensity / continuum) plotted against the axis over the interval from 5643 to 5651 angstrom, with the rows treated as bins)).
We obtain 49.0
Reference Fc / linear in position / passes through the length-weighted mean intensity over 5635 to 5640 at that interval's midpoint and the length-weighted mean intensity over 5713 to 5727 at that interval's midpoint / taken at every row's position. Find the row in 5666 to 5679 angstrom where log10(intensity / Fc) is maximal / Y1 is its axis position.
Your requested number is 5667.63 angstrom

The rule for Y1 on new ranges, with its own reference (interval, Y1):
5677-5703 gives 5678.08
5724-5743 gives 5727.98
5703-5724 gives 5720.07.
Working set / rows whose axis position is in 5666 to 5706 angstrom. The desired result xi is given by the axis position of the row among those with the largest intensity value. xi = 5667.63 angstrom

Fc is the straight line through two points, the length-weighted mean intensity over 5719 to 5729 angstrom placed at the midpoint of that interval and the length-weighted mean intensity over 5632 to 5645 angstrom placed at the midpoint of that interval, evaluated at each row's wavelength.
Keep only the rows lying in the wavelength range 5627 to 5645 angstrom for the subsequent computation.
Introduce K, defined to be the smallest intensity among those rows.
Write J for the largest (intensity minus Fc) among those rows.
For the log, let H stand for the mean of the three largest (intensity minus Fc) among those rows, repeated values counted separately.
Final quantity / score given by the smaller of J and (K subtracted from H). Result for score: -44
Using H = 5.4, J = 9.5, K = 49.27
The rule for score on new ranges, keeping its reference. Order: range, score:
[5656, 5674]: -47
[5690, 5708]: -52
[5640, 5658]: -49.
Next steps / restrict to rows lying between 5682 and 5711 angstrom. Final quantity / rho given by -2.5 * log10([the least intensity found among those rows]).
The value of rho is -4.21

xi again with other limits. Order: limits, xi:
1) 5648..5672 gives 5667.63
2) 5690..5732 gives 5720.07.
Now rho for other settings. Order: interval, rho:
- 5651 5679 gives -4.28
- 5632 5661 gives -4.23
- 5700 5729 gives -4.21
